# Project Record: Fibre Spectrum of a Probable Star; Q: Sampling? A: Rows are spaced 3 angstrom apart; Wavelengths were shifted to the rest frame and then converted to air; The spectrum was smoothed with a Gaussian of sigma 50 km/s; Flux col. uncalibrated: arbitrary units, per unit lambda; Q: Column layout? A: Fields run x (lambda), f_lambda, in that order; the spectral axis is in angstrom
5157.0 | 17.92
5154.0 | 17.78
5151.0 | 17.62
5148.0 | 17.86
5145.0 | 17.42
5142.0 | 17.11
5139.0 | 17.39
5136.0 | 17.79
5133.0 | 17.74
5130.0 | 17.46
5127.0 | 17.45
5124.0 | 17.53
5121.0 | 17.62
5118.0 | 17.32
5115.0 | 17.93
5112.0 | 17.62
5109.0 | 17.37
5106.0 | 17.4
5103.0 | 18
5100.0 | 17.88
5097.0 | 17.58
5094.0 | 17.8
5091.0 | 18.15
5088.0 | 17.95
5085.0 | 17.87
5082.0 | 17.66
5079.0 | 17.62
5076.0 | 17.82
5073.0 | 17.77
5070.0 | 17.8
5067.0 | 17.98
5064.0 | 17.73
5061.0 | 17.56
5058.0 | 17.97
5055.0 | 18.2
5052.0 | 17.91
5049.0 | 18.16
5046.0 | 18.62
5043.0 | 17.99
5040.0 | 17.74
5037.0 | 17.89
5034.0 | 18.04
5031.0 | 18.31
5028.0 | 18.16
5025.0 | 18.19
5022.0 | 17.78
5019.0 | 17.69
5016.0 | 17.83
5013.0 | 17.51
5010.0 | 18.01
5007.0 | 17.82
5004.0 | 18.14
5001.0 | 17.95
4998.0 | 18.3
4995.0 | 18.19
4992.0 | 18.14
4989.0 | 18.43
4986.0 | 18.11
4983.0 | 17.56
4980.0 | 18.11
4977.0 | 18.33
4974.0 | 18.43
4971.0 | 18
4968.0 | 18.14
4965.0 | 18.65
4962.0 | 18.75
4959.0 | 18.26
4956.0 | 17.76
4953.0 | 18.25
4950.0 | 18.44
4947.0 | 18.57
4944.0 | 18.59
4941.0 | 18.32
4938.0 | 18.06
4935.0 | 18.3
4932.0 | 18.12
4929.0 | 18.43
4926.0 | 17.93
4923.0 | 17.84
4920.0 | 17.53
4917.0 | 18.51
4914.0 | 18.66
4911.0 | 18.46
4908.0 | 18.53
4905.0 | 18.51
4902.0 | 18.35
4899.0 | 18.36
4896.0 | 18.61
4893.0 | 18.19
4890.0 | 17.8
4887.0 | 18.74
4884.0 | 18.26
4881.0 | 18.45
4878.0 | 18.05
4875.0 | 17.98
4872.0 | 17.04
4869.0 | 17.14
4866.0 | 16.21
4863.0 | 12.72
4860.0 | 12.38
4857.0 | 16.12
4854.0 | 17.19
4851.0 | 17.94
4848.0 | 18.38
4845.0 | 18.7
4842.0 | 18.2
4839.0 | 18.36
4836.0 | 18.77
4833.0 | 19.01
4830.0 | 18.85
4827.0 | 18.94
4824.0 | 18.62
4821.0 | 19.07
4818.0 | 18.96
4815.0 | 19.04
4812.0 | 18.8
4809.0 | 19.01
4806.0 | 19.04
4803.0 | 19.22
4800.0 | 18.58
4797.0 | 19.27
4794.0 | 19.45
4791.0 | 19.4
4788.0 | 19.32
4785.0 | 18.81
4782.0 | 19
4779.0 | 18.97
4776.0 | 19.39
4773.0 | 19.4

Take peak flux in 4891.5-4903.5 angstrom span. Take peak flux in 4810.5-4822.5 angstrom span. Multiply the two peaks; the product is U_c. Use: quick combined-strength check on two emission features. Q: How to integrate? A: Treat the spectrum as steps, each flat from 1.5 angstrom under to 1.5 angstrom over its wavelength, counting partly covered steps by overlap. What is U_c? 355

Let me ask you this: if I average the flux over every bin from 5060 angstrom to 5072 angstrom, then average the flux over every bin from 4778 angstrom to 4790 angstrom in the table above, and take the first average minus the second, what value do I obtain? -1.3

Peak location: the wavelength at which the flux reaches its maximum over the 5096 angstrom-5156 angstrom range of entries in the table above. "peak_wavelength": 5103.0 angstrom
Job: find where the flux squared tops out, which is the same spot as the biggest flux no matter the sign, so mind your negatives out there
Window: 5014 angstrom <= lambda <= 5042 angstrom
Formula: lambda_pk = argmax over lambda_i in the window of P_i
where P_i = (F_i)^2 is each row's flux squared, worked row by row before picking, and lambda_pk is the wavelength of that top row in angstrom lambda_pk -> 5031.0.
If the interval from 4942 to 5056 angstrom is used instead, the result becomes 4962.0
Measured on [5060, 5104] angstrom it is 5091.0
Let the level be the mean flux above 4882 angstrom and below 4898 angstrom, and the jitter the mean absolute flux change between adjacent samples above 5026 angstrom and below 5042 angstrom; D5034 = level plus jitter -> 18.5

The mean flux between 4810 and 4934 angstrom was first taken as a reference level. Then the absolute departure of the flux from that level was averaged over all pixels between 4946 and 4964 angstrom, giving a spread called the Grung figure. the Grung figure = 0.45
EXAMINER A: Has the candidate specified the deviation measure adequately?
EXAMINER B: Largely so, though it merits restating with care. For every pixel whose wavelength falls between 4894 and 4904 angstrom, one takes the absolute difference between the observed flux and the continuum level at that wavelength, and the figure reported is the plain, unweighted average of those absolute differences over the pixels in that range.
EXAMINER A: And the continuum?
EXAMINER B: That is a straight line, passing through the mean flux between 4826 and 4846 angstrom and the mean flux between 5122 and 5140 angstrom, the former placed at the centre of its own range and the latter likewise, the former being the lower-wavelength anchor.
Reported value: 0.11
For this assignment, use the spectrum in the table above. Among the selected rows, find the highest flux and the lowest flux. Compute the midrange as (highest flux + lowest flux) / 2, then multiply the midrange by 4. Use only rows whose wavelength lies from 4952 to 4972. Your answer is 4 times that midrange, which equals 73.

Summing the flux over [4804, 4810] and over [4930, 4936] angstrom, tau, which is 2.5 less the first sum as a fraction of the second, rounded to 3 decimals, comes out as 1.455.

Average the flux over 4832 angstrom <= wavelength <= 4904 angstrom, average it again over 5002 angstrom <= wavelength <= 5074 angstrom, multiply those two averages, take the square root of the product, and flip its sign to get -17.7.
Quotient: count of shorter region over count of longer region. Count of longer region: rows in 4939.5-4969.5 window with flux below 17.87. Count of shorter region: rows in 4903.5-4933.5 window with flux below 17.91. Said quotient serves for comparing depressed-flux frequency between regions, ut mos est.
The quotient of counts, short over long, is 2.0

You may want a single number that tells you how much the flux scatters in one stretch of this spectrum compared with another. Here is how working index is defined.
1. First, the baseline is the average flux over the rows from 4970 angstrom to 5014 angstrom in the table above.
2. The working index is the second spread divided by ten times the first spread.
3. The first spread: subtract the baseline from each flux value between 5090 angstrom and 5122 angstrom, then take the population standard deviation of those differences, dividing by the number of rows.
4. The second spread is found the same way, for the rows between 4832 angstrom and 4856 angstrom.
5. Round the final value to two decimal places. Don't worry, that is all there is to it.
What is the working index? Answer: 0.20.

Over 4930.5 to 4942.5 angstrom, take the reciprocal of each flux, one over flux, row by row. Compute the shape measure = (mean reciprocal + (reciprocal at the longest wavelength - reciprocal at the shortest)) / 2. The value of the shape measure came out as 0.0272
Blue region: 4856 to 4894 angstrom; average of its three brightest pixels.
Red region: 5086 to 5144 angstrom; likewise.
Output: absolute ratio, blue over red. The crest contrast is 1.02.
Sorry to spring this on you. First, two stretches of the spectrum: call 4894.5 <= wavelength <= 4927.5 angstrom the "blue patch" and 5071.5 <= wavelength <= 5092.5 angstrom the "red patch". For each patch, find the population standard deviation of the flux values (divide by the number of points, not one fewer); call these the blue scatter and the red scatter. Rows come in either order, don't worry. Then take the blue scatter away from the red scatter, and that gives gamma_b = -0.18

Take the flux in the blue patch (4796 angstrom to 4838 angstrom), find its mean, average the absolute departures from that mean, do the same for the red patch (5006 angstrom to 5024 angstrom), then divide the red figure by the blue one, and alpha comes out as 0.74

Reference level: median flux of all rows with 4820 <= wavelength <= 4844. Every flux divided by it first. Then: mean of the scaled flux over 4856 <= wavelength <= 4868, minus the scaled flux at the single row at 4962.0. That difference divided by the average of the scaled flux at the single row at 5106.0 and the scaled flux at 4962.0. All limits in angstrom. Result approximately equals -0.24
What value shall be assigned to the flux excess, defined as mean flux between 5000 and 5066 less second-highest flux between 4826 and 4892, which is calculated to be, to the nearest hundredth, -0.98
